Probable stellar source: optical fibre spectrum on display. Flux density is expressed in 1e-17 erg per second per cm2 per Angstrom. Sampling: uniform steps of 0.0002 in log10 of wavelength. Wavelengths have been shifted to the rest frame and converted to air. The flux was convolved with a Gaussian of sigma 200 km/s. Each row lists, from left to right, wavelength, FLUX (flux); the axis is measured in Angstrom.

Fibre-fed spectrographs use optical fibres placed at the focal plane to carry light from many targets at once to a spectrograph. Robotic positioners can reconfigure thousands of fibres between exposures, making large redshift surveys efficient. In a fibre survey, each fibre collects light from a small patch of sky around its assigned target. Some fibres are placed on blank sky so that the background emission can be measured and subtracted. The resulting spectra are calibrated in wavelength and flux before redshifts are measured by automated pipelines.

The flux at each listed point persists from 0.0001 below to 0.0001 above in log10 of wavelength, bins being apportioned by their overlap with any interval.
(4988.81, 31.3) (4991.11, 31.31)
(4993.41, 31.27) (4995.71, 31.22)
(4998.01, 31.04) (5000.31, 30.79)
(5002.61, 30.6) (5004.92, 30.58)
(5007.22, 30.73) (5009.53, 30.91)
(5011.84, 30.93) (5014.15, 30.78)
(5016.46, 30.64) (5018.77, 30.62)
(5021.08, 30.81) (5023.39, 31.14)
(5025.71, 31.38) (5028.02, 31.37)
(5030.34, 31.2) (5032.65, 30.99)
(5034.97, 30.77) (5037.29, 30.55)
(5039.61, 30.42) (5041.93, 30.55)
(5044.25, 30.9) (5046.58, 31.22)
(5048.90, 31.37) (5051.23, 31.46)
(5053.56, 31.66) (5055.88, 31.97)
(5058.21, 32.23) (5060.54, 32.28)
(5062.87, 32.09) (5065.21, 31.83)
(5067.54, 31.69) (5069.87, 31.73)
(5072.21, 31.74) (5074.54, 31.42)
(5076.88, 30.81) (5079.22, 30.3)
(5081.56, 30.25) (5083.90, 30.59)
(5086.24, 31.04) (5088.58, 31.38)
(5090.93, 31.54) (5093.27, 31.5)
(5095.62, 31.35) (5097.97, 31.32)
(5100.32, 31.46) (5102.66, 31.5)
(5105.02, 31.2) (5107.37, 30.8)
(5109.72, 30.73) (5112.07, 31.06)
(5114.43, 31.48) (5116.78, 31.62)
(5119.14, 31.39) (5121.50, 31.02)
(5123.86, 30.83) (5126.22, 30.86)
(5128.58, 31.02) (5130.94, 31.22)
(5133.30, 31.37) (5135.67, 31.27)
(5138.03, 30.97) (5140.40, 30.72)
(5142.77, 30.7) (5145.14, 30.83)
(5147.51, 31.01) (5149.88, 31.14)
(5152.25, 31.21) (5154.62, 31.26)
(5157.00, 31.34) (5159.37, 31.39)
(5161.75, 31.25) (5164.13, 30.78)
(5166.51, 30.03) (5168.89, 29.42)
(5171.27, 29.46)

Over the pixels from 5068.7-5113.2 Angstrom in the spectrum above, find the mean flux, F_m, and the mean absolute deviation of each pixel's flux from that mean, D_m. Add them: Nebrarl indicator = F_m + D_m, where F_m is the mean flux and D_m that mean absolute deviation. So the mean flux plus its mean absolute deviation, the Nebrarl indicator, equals 31.5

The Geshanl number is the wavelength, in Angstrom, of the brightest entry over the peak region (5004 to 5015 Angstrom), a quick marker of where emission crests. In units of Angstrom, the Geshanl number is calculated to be 5011.84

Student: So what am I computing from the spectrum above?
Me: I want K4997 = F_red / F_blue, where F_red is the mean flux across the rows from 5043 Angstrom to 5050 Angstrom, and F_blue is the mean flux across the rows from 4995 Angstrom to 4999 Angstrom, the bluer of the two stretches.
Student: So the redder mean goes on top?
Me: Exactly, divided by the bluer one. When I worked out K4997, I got 1.00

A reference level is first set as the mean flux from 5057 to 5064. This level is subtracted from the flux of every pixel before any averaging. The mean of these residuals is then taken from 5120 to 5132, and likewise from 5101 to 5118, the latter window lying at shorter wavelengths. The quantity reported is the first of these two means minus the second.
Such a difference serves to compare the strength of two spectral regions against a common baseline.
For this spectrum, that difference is -0.21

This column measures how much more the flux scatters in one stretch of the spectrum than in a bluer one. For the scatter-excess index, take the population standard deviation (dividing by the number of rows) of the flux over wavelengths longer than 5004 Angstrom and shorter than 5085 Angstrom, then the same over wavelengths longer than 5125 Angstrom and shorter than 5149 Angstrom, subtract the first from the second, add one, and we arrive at 0.7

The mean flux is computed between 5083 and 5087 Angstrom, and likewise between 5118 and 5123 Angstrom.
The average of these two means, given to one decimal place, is 31.0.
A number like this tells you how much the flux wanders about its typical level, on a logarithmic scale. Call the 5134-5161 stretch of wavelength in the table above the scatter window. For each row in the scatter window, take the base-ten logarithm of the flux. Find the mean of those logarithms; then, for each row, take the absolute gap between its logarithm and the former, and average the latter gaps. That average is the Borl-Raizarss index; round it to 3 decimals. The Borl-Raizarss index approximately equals 0.003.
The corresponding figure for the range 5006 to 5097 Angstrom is 0.006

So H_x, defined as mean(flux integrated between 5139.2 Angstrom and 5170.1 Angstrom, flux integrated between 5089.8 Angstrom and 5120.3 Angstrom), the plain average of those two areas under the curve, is 954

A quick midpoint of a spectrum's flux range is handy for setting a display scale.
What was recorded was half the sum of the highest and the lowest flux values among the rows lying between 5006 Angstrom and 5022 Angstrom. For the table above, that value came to 30.8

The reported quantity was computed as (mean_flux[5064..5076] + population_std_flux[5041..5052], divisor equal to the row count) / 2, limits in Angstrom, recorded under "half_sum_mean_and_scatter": 16.0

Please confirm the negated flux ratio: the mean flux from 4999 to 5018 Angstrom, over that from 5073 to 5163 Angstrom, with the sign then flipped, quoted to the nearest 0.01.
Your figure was -0.99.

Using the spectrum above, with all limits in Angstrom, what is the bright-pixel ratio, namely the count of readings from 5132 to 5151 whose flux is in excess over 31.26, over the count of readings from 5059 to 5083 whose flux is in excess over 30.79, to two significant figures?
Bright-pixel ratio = 0.25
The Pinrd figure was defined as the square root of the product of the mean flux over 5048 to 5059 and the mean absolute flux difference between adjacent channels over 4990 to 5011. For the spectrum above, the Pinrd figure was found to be 2.1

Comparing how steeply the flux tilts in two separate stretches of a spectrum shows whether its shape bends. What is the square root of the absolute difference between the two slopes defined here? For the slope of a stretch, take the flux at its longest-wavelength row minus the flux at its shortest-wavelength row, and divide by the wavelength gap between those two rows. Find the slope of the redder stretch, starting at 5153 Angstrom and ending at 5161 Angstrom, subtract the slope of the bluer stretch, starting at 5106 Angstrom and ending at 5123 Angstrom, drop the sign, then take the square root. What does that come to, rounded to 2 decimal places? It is 0.11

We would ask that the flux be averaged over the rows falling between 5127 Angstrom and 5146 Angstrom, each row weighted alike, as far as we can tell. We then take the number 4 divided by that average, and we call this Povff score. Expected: 0.1290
